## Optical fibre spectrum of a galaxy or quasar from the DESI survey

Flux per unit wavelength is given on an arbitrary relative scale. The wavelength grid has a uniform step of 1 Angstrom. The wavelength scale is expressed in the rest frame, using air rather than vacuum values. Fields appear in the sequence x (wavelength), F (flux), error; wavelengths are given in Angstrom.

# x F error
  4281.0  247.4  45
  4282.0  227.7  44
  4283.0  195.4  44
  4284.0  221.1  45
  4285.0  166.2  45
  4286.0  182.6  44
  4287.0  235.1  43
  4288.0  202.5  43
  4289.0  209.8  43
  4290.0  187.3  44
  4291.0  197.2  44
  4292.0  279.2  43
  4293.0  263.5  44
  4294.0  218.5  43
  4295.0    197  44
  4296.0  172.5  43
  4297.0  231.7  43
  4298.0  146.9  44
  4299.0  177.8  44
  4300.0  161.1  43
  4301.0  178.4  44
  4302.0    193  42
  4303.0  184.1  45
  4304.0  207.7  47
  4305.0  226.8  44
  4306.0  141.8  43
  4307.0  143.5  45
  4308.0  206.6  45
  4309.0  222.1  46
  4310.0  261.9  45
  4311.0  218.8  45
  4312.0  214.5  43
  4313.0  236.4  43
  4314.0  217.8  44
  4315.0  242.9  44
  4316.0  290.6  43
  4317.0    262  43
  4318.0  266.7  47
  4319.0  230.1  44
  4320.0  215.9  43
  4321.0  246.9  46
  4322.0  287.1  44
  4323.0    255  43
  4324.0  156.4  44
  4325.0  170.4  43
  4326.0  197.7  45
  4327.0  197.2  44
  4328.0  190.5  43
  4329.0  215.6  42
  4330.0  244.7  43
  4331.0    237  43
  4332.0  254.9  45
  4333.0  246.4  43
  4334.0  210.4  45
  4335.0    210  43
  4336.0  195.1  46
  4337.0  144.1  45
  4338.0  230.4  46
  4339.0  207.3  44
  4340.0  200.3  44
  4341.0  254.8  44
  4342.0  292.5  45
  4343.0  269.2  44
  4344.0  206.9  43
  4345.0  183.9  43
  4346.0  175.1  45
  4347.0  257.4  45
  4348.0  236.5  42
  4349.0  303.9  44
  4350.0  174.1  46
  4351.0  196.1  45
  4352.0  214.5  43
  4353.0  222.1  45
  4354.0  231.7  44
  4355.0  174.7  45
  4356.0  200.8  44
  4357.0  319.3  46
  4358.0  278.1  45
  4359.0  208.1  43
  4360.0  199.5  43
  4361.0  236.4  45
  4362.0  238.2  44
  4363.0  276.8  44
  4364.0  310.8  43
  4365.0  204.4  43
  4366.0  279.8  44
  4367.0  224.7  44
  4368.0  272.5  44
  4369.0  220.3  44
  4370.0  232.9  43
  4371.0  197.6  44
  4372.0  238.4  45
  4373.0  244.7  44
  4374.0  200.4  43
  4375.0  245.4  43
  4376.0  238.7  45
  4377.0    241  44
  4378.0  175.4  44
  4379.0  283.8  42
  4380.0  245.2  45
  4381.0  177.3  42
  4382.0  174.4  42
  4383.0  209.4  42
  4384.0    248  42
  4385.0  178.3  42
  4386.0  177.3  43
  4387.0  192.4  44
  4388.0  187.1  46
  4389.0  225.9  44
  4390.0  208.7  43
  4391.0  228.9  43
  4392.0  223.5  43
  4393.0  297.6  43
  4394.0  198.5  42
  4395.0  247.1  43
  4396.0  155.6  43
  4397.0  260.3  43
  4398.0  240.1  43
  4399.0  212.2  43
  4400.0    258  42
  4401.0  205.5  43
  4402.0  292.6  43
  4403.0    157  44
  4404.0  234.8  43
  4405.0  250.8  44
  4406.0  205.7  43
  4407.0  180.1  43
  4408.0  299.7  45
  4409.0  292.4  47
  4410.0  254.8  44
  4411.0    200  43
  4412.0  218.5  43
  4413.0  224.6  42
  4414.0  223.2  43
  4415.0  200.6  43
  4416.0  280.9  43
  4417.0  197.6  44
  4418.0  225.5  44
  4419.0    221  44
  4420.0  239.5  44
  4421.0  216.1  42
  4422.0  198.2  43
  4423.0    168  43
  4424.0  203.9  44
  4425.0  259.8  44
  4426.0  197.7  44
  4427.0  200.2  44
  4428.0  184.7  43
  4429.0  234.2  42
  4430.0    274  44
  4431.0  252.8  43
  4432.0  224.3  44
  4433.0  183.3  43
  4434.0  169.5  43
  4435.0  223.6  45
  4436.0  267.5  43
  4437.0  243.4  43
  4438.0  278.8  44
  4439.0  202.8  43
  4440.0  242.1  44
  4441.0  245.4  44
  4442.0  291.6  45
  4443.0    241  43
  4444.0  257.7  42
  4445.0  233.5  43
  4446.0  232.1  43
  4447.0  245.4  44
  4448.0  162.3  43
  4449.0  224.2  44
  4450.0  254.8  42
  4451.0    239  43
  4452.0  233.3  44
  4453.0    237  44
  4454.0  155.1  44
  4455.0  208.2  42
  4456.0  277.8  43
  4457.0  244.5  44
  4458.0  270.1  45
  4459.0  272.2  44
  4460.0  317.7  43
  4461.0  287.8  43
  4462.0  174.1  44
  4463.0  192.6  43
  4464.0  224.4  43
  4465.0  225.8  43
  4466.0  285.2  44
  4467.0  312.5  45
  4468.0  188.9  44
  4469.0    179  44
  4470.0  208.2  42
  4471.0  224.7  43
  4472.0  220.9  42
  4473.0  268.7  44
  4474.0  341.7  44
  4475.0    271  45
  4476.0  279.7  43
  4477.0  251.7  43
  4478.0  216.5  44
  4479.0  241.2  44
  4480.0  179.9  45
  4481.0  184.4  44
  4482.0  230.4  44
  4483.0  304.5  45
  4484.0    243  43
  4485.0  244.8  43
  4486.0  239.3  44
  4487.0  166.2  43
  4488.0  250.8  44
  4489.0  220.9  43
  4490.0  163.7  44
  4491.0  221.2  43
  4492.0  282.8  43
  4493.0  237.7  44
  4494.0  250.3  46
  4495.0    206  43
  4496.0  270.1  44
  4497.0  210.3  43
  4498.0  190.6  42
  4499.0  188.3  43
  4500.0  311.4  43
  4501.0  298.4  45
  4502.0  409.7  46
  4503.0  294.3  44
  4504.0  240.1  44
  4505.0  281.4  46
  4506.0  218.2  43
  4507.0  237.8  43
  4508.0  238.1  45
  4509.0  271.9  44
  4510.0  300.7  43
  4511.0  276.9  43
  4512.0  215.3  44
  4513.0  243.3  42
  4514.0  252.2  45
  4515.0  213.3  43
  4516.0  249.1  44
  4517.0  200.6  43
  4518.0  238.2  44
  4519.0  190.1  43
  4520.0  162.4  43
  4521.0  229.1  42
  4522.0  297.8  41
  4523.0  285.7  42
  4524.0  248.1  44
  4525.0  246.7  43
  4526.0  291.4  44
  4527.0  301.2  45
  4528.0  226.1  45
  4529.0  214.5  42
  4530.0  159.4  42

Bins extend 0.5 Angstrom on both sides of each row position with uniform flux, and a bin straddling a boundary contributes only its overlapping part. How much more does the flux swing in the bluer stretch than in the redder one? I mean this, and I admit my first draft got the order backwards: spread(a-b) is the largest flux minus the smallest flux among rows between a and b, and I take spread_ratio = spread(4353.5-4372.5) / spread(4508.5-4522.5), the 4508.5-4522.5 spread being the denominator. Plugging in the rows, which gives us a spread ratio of 1.05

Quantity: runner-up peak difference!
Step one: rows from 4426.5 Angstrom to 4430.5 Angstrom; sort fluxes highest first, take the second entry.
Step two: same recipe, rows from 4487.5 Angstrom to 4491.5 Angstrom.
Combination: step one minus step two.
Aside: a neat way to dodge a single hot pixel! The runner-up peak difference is 13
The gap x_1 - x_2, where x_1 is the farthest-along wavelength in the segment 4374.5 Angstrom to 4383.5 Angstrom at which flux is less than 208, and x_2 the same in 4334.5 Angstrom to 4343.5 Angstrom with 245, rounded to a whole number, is 42 Angstrom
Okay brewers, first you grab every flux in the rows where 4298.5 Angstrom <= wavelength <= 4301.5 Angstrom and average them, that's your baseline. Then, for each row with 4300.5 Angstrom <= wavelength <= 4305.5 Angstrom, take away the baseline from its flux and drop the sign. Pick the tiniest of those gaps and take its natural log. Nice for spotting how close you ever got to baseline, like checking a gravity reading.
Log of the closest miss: 1.8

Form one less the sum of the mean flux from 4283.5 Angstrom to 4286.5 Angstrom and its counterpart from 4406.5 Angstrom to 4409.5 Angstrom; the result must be -446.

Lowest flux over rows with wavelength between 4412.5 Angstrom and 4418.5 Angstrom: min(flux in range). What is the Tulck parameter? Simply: 197.6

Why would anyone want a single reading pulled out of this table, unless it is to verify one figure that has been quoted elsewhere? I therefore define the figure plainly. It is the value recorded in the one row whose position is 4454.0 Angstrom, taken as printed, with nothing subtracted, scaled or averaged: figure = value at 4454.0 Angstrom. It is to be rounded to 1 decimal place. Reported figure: 155.1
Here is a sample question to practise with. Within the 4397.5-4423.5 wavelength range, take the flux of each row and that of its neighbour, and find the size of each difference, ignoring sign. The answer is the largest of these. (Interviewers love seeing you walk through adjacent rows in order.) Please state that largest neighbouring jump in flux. 136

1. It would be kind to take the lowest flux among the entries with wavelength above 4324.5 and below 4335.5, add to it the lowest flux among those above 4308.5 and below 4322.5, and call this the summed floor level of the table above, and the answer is 385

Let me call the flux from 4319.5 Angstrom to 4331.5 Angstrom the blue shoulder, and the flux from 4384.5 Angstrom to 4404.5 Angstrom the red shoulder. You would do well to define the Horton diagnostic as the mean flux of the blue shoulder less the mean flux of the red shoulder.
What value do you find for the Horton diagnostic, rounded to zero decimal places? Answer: -1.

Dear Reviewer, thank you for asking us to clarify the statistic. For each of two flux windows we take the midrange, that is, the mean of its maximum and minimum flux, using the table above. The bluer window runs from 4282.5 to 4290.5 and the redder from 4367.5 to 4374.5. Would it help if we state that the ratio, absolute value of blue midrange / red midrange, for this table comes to 0.85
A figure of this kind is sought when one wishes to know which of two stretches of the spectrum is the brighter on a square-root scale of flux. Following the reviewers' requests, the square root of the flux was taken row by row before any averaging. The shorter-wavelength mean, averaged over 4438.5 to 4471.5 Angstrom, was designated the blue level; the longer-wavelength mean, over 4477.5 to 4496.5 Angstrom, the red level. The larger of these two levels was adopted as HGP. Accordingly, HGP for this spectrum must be 15.31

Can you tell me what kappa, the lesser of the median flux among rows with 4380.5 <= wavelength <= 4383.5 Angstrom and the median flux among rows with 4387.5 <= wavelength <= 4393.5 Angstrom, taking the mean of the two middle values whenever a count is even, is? 177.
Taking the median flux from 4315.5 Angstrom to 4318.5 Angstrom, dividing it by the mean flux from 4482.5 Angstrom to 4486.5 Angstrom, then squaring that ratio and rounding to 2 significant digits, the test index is 1.1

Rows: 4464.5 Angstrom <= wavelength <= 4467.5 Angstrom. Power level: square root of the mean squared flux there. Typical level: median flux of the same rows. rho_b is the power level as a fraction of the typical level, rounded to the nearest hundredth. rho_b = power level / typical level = 0.97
